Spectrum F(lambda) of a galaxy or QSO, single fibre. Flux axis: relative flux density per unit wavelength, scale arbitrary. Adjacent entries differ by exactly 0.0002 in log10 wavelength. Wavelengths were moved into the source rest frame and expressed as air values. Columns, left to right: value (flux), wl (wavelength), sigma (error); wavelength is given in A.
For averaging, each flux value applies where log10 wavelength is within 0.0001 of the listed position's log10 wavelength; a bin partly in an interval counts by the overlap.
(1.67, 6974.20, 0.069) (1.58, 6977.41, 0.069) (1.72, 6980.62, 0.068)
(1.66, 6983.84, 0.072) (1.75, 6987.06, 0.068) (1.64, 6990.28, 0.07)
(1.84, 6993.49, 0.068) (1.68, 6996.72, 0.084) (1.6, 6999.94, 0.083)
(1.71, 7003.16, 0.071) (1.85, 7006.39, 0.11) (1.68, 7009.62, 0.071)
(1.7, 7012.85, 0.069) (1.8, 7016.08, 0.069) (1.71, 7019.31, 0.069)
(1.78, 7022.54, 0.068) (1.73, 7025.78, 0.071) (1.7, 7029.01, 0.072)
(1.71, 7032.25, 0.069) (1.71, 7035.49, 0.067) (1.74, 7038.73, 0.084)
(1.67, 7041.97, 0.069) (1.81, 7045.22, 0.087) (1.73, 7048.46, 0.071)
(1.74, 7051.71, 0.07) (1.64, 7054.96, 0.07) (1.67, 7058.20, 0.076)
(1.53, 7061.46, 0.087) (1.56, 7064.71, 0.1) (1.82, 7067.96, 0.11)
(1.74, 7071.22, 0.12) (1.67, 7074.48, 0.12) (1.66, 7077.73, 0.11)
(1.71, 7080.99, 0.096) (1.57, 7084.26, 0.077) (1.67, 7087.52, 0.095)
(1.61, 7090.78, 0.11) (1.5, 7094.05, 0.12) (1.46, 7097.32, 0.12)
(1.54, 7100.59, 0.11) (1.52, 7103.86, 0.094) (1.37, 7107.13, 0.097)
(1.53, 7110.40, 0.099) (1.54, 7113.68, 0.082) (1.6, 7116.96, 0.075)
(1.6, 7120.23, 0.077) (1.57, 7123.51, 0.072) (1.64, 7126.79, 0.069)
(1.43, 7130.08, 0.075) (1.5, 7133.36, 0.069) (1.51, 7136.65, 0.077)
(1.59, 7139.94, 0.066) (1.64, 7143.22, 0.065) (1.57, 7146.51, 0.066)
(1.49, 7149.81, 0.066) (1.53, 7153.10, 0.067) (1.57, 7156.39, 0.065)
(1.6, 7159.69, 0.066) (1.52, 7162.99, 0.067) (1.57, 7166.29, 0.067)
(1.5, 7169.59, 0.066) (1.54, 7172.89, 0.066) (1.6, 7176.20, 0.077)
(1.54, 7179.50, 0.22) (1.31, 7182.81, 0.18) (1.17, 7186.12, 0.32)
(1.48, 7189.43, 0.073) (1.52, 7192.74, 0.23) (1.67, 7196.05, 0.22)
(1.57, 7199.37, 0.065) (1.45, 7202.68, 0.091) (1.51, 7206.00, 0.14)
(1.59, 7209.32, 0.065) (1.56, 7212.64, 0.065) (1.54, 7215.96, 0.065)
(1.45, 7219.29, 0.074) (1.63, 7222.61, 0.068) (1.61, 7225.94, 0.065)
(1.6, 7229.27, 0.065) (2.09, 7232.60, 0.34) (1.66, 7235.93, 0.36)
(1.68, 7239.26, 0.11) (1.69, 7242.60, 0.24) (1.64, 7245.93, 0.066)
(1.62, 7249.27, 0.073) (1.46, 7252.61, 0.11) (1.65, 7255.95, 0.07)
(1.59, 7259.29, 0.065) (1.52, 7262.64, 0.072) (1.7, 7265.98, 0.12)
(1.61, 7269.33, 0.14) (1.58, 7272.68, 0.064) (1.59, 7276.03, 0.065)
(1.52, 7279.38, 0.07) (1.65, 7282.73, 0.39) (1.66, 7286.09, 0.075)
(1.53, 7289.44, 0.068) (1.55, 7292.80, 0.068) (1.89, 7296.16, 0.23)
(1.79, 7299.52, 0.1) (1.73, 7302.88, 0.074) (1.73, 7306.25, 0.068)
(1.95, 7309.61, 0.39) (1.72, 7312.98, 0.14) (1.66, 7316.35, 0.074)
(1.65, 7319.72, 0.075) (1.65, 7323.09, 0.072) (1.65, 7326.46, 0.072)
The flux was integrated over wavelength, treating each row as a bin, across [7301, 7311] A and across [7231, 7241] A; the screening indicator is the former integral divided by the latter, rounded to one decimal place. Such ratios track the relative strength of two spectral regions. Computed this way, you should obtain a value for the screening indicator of 1.0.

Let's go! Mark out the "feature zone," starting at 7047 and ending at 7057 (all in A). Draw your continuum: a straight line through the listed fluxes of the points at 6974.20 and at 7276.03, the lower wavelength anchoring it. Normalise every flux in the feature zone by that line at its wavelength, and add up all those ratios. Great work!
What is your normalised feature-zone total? 3.10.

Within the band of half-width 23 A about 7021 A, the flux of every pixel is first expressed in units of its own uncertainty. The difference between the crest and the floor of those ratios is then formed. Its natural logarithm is 2.2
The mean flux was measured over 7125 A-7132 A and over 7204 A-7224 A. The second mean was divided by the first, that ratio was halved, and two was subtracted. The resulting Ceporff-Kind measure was -1.50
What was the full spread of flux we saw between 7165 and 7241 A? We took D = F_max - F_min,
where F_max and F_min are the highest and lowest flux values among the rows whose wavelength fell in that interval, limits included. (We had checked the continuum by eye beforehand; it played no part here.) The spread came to 0.92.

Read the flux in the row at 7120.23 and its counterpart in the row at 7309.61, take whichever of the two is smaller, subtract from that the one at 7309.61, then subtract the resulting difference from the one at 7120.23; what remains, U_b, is 1.95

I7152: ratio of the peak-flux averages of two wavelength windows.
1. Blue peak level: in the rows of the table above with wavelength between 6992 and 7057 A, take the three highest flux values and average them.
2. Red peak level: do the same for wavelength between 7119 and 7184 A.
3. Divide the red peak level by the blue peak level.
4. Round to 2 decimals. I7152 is 0.89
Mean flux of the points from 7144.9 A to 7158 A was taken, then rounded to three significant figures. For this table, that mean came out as 1.54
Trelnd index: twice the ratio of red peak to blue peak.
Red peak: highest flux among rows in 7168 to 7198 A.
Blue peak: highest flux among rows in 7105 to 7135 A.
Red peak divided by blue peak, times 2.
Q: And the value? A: 2.04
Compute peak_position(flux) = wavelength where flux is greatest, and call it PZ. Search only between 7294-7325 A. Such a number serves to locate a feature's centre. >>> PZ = 7309.61 A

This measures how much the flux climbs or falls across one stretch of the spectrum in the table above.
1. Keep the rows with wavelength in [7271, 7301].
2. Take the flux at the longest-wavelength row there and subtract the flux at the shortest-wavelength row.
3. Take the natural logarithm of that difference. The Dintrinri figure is -1.6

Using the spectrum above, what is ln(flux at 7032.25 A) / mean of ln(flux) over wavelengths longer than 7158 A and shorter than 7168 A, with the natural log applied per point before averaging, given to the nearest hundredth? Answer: 1.20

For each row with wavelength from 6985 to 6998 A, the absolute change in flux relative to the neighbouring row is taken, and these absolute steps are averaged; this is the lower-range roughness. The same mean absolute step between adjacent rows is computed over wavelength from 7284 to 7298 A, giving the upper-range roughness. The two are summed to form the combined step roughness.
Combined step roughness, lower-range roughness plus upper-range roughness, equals 0.32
